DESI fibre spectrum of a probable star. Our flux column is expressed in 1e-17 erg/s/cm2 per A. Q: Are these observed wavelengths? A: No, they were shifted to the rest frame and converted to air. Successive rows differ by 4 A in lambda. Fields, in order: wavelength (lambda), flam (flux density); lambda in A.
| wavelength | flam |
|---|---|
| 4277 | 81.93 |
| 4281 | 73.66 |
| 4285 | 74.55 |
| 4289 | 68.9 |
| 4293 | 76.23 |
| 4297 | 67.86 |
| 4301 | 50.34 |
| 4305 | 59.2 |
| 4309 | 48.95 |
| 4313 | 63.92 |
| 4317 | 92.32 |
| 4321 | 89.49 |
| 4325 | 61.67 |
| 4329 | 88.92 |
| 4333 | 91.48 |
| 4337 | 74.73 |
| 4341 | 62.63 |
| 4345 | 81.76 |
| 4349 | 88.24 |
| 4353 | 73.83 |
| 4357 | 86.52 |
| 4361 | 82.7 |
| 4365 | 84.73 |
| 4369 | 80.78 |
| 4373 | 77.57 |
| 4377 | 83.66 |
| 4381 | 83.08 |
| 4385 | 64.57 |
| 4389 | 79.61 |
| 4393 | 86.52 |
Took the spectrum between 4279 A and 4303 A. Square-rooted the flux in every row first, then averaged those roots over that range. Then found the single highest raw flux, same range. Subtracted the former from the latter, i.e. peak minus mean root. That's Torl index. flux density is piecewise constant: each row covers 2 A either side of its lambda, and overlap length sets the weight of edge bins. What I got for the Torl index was 68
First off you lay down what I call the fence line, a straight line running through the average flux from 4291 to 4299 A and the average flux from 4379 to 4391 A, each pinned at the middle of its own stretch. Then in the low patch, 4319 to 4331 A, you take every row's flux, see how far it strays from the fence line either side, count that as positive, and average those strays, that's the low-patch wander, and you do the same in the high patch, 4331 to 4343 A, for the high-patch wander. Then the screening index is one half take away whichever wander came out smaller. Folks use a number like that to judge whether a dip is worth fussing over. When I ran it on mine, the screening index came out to -9.5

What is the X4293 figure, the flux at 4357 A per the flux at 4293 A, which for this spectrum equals 1.13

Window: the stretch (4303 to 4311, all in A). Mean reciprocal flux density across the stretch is 0.0187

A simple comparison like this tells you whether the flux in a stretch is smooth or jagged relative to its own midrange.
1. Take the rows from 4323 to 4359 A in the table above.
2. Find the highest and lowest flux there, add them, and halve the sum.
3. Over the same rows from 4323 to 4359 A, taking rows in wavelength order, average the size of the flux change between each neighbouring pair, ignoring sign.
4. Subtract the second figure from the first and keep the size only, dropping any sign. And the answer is 63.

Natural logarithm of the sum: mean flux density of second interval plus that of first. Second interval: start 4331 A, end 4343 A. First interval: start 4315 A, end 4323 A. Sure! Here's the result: 5.12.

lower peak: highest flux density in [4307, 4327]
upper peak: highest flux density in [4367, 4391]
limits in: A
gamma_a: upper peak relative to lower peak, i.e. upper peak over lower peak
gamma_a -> 0.91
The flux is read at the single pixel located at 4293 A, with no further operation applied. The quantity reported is 76.23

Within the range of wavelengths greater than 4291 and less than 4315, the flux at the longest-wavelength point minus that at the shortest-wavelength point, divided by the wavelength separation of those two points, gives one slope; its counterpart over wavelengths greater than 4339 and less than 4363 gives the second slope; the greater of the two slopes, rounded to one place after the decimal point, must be 1.0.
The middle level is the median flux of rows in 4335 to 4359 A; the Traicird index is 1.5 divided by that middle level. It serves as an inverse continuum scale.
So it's 0.0192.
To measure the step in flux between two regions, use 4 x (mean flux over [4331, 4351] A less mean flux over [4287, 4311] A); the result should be 71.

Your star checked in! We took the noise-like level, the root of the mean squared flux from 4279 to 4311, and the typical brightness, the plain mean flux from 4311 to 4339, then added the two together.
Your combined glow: 146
